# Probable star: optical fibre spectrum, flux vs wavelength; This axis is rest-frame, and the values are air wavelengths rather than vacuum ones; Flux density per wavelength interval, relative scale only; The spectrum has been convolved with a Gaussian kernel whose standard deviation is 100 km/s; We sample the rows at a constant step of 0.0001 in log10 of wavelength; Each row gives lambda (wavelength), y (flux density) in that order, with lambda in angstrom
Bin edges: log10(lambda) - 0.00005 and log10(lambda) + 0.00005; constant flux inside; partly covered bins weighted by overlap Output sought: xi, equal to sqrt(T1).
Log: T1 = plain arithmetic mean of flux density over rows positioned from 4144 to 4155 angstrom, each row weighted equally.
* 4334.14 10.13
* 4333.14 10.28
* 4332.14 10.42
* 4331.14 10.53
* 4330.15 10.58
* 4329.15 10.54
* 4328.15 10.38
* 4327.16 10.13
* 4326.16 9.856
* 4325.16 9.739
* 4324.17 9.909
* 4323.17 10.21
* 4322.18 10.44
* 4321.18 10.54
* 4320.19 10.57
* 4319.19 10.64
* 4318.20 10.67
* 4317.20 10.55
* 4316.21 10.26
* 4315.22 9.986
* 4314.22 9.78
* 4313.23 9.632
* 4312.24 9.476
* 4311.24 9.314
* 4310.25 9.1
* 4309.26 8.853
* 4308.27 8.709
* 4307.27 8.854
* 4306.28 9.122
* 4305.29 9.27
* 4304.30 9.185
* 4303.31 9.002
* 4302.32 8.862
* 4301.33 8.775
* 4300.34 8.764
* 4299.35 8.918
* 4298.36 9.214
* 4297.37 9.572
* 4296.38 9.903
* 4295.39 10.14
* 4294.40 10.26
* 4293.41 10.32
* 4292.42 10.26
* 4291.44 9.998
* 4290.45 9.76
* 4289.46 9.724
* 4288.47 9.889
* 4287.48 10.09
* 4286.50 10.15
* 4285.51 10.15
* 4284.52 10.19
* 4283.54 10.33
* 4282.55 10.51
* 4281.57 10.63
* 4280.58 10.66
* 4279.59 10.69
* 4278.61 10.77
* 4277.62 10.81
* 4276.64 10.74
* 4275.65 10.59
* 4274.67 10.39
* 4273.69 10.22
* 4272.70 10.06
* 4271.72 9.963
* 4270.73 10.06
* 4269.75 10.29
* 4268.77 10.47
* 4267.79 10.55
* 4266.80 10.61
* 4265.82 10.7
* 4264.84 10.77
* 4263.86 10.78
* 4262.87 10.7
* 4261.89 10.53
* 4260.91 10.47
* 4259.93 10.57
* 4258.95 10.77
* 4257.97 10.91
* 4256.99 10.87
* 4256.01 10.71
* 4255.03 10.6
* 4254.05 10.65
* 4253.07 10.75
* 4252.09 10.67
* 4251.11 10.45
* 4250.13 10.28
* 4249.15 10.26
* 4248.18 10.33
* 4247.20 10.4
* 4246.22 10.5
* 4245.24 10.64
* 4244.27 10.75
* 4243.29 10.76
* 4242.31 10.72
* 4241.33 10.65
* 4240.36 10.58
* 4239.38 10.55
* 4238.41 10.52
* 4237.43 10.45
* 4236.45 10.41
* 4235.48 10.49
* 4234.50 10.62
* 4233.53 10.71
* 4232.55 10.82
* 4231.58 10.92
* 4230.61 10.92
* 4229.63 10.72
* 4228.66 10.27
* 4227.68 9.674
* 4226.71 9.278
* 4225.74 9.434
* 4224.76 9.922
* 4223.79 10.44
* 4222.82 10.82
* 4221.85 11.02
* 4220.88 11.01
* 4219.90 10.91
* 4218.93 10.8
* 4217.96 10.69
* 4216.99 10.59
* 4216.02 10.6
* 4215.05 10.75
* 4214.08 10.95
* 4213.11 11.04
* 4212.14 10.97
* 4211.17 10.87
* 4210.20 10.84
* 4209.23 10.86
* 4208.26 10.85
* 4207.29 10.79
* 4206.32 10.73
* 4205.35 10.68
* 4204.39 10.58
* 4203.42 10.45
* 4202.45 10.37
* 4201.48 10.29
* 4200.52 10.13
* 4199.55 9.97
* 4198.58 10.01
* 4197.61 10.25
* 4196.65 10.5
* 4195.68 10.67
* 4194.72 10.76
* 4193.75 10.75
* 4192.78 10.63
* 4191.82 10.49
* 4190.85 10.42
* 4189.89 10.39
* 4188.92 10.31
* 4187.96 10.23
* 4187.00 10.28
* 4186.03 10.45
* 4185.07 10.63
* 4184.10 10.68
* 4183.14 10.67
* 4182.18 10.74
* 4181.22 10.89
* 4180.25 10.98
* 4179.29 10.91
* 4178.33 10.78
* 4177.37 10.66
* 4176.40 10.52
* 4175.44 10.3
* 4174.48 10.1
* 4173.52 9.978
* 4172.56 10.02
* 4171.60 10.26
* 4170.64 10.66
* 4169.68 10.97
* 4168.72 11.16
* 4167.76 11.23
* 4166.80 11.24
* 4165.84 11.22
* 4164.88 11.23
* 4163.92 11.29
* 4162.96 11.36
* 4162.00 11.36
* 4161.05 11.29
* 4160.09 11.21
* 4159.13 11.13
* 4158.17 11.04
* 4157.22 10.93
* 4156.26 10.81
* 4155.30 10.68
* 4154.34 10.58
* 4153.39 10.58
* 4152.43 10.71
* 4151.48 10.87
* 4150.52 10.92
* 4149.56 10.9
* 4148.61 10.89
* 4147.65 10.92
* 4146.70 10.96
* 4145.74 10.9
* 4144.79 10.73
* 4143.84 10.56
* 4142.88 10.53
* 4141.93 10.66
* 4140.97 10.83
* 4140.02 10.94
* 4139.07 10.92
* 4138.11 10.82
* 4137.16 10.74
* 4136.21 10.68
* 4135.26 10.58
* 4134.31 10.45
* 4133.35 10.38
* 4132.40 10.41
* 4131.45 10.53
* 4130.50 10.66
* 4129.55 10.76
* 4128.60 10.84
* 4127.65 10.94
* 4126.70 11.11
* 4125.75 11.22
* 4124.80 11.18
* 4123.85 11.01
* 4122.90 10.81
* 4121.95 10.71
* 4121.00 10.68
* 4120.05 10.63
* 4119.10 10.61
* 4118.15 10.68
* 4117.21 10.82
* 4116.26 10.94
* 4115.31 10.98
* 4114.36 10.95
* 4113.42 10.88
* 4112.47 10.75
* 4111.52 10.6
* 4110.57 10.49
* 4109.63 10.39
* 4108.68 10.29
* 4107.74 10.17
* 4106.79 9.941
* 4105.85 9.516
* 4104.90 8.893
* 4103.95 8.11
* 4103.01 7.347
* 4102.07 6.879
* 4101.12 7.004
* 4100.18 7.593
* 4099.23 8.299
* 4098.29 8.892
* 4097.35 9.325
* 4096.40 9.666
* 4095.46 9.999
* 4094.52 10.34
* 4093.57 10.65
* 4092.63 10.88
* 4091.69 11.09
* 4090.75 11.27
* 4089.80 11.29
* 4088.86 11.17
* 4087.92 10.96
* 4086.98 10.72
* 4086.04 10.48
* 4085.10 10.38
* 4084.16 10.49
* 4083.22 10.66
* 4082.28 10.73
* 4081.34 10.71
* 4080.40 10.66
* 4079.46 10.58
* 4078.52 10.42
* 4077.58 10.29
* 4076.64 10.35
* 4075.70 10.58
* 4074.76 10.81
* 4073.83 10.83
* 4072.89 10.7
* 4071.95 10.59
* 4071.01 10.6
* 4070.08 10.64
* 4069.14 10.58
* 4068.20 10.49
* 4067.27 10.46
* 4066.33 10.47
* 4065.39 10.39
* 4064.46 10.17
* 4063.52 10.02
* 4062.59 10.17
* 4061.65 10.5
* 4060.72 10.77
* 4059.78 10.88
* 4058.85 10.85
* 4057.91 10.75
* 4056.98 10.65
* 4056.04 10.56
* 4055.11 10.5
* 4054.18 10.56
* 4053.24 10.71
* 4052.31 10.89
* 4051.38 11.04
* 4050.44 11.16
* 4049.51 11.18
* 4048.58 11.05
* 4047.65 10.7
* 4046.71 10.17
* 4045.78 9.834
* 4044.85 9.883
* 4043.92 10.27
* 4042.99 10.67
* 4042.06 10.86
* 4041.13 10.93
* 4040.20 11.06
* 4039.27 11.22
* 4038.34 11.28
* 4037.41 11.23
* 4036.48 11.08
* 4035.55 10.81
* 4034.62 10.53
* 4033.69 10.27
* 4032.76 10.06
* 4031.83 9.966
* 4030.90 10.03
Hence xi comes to 3.29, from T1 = 10.8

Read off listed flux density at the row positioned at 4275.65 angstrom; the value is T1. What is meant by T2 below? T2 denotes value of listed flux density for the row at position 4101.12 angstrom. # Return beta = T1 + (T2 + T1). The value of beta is 28.2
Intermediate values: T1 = 10.59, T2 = 7.004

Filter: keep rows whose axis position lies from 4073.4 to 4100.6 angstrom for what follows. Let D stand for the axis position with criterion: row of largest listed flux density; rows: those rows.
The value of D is 4089.80 angstrom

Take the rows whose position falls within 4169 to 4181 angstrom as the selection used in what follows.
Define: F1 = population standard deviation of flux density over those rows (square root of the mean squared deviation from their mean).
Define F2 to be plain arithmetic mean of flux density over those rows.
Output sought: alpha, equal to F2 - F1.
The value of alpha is 10.2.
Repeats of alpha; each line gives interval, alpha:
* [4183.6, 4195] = 10.3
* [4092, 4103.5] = 7.5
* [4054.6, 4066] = 10.2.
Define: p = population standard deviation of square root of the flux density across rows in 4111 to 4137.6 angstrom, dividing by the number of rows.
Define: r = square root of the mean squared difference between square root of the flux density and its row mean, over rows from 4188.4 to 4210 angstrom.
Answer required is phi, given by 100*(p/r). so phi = 83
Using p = 0.03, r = 0.040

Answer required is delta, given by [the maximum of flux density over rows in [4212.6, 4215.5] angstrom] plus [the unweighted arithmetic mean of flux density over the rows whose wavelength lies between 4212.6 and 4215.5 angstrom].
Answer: 22.0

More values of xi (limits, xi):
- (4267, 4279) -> 3.23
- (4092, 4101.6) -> 3.04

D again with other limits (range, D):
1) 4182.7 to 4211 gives 4209.23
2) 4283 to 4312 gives 4283.54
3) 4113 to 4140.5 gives 4125.75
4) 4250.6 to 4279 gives 4257.97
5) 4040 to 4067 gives 4049.51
